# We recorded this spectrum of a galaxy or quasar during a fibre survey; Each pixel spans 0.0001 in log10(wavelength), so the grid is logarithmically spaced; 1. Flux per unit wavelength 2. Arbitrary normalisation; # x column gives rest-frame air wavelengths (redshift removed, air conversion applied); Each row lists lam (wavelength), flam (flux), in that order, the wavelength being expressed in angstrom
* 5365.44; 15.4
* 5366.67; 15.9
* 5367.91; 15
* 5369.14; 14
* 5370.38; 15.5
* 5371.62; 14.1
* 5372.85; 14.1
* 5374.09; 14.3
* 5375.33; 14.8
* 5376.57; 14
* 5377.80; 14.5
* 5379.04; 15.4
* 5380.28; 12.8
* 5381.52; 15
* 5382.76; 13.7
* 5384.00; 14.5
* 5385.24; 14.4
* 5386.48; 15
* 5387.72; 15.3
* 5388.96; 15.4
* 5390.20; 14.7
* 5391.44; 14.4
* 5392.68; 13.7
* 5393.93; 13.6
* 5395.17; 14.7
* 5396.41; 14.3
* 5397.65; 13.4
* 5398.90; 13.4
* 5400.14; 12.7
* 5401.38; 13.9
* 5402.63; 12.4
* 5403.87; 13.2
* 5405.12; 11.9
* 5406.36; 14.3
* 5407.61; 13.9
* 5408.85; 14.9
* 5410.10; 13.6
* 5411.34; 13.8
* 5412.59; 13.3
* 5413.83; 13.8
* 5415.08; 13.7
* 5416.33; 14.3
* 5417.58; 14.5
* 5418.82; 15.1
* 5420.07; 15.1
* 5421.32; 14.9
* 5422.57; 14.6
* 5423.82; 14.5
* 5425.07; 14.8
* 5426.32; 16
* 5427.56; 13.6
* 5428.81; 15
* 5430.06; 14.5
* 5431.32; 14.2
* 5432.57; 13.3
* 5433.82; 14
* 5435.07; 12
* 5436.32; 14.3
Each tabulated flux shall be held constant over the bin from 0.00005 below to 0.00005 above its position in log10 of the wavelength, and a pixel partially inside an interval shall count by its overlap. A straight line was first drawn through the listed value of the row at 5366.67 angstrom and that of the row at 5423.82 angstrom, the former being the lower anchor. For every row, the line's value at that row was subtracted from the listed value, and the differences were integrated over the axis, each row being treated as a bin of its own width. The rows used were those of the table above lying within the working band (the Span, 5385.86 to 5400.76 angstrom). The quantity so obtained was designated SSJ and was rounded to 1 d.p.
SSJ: -15.4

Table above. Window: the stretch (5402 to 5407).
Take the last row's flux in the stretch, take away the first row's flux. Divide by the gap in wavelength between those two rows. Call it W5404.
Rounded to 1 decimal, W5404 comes 0.5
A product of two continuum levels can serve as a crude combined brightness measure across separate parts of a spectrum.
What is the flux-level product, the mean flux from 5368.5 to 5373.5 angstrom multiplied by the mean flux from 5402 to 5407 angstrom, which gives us 187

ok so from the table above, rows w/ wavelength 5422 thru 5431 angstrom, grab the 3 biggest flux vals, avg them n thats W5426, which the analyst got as 15.3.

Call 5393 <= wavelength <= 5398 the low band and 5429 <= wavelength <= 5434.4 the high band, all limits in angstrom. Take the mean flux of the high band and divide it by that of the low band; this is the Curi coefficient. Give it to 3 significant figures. 1.00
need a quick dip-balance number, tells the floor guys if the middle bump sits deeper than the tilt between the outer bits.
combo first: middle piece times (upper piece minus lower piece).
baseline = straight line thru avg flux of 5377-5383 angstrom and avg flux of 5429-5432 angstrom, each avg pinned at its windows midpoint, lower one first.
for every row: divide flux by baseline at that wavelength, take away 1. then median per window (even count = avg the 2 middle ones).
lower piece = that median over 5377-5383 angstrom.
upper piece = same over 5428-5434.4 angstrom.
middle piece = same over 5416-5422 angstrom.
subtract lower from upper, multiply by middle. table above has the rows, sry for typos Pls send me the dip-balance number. -0.0010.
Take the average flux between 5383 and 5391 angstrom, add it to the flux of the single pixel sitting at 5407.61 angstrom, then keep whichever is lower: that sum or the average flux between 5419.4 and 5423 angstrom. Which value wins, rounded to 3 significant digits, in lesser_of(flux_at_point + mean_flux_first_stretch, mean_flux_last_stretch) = 14.9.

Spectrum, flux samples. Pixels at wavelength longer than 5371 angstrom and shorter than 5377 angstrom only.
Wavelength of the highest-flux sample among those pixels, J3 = 5375.33 angstrom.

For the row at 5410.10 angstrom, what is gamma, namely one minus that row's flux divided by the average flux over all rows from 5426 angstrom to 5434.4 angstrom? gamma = 0.05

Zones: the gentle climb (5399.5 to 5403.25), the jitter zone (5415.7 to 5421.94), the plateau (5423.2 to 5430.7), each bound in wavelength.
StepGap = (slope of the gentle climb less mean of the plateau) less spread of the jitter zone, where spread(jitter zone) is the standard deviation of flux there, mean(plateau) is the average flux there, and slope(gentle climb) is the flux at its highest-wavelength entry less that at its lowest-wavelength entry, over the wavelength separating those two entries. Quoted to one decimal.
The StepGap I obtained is -15.2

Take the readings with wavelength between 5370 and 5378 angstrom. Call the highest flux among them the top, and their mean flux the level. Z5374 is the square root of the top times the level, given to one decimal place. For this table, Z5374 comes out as 15.0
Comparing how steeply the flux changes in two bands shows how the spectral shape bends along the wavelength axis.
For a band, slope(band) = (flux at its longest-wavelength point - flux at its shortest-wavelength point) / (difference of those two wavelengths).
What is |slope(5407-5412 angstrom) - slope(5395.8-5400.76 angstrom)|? 0.4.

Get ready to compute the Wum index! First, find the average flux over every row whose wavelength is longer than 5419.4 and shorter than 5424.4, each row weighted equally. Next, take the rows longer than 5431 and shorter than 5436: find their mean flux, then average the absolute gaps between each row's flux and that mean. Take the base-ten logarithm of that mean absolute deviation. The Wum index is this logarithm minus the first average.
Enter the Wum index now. -14.9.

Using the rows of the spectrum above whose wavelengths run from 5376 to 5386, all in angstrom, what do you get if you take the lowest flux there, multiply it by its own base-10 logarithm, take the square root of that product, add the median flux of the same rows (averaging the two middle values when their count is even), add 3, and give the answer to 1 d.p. 21.2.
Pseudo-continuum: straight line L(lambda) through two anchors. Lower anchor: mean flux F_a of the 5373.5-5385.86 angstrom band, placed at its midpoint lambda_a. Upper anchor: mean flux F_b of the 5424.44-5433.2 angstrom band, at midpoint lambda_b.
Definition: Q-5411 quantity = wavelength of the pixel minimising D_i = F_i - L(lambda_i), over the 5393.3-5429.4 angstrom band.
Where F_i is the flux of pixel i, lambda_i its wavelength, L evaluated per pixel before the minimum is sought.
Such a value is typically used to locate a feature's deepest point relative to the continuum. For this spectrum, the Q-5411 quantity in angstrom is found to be 5405.12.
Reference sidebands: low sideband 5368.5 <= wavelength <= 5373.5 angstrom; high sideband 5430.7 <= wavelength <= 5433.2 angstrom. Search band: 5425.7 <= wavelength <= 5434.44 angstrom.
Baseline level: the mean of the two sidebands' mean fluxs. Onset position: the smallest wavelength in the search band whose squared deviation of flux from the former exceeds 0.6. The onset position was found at 5426.32 angstrom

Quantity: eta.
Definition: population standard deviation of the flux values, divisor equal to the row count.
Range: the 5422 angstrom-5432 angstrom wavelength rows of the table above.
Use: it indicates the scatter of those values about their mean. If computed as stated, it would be 0.64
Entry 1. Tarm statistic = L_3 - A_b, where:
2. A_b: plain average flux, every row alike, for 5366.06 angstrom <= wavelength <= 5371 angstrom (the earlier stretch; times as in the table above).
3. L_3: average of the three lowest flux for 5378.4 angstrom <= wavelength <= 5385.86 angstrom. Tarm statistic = -1.5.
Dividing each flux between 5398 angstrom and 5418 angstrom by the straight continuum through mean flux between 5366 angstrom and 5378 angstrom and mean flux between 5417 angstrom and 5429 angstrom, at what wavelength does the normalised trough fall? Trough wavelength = 5405.12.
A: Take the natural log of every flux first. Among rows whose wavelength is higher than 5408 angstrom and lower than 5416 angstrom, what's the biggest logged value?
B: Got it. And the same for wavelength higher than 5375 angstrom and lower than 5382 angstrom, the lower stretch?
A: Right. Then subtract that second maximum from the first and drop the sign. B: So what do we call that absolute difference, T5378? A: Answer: 0.033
